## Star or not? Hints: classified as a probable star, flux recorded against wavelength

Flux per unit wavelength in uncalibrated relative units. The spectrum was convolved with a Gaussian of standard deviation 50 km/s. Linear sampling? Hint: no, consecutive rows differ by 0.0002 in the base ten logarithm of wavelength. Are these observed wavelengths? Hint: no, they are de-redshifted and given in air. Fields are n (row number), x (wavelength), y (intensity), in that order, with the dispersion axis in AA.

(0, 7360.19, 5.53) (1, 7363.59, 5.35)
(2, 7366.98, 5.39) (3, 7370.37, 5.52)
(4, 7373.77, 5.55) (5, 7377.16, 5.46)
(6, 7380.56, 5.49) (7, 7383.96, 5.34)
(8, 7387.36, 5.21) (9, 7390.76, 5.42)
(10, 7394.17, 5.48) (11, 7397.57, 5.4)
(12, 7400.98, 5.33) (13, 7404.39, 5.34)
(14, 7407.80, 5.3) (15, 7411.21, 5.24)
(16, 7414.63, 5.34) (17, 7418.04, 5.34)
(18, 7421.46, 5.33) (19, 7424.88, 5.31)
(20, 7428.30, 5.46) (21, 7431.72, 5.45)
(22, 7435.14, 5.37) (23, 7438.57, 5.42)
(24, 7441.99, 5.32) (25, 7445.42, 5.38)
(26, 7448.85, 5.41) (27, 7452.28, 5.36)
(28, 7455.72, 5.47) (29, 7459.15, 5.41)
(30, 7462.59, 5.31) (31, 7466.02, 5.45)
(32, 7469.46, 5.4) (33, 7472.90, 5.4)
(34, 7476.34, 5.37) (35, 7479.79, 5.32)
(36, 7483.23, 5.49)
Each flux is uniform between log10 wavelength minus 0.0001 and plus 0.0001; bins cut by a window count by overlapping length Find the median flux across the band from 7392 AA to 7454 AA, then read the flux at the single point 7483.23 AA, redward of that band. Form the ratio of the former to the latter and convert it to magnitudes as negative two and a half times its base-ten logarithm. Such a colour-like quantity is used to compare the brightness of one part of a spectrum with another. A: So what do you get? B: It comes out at 0.028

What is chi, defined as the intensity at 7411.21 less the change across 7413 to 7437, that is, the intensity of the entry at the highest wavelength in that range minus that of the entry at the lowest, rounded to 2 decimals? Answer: 5.21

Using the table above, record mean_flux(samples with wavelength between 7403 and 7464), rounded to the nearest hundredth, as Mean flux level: 5.36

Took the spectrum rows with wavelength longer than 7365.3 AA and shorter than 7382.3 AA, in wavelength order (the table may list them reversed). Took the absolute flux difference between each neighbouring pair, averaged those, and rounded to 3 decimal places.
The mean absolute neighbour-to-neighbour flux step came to 0.070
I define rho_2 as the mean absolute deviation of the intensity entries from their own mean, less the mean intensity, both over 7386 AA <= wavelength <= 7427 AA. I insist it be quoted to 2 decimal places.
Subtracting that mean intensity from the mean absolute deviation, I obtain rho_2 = -5.29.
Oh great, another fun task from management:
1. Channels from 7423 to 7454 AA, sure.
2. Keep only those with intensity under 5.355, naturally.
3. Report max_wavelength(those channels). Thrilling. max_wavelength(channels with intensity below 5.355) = 7441.99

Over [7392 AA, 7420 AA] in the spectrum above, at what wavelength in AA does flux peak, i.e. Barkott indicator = 7394.17 AA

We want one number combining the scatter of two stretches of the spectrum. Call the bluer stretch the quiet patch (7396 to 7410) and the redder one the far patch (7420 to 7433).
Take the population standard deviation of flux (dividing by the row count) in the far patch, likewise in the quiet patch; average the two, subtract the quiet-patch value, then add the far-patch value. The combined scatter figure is 0.084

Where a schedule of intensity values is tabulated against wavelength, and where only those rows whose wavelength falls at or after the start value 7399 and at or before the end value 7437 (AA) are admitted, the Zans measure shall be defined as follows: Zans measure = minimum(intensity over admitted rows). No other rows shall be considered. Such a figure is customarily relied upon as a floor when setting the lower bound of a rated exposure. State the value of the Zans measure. 5.24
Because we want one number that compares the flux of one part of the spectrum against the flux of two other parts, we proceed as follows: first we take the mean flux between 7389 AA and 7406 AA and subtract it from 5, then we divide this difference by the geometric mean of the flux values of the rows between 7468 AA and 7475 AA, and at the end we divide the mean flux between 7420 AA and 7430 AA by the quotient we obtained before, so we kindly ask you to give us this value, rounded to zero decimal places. -74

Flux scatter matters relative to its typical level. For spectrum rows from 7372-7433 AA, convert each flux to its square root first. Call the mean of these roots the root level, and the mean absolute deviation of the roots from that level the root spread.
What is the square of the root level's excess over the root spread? 5.30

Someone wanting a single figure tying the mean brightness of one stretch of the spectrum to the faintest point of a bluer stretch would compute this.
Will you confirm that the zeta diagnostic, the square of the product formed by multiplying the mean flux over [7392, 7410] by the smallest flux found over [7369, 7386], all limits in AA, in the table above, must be 822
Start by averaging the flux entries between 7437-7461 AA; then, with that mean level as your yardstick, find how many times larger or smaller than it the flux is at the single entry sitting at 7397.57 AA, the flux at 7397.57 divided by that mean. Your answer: 1.00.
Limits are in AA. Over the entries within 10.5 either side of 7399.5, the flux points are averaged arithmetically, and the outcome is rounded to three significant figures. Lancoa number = 5.38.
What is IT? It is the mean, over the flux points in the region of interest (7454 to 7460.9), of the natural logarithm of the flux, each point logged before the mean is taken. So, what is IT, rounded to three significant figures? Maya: 1.69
